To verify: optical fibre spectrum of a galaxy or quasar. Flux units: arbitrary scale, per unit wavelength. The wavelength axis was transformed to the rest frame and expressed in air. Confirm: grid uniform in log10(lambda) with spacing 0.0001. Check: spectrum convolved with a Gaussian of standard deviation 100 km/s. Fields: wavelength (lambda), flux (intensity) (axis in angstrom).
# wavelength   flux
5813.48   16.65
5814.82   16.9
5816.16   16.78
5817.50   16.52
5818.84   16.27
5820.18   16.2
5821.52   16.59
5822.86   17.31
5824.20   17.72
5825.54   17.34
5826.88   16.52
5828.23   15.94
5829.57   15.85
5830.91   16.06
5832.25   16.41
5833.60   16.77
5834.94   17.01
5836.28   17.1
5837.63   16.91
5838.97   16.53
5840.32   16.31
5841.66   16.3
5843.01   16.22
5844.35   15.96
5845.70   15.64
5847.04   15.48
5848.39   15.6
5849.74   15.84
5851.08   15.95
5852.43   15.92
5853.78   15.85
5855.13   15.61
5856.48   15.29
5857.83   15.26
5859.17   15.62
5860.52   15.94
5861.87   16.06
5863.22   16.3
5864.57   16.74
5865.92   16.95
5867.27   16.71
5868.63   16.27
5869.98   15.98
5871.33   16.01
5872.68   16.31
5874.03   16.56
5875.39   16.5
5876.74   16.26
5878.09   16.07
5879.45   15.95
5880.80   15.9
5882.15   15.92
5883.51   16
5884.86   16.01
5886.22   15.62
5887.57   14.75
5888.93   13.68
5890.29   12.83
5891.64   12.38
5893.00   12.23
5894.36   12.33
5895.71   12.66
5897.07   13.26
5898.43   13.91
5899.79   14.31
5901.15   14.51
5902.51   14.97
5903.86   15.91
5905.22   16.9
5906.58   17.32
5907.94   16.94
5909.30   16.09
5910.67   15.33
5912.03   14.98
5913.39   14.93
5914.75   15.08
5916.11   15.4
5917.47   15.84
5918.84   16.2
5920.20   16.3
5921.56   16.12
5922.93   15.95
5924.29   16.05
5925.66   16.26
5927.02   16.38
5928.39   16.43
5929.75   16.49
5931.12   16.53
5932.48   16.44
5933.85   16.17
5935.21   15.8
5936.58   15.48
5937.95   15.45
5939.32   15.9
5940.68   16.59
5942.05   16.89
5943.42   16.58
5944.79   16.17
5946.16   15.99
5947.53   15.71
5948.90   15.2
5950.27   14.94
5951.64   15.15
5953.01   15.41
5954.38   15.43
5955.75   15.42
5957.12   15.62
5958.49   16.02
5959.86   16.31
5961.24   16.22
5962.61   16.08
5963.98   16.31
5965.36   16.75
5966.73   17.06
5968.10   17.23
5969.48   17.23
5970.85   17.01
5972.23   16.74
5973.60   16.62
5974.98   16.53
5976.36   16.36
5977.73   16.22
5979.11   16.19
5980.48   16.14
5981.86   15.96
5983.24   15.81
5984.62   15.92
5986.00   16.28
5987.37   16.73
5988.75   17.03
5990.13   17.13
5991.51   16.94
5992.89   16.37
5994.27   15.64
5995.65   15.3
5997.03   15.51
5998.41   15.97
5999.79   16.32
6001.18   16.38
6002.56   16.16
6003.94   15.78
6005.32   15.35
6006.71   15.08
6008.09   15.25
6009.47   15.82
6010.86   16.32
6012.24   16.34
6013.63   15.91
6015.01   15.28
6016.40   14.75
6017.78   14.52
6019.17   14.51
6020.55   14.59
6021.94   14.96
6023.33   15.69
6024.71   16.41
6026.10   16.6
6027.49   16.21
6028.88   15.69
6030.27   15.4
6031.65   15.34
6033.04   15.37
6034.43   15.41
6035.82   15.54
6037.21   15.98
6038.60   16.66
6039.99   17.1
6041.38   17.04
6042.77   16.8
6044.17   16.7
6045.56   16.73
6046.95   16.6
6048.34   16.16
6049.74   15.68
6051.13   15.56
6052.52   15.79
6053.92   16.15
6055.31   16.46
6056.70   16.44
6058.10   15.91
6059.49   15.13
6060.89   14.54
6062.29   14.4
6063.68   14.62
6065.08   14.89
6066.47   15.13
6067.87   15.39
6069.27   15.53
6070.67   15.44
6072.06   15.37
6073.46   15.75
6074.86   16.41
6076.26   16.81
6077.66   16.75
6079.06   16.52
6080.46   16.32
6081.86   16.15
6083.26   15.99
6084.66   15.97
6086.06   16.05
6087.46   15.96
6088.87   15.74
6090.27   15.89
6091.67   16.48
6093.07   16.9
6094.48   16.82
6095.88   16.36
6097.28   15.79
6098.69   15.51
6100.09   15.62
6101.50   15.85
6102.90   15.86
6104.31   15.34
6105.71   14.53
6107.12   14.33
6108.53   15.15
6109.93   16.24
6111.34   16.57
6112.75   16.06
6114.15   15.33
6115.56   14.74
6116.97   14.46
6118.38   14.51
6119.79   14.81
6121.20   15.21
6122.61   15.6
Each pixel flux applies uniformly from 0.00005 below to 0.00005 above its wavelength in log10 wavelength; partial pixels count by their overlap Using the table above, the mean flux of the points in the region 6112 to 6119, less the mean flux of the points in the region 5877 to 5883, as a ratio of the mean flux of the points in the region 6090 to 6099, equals -0.058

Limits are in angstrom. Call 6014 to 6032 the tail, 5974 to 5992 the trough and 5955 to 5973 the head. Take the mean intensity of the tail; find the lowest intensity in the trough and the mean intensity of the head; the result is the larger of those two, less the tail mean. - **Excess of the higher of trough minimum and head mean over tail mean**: 1.1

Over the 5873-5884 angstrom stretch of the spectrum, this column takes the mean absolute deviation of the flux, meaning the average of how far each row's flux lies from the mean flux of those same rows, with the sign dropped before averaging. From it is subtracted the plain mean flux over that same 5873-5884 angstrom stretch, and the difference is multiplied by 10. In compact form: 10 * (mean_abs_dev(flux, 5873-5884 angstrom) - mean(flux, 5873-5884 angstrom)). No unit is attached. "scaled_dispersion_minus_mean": -159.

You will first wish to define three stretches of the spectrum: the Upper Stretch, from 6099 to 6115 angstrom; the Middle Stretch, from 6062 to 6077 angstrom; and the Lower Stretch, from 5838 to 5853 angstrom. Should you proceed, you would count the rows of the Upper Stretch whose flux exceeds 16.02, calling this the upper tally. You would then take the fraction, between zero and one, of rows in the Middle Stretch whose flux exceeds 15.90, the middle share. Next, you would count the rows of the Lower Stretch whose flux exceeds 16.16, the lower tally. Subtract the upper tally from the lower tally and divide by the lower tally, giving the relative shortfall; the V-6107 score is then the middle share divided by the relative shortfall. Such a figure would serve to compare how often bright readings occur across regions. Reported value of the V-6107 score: 0.73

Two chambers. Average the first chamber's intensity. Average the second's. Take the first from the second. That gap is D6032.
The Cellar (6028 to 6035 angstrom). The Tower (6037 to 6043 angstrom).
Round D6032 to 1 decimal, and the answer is 1.3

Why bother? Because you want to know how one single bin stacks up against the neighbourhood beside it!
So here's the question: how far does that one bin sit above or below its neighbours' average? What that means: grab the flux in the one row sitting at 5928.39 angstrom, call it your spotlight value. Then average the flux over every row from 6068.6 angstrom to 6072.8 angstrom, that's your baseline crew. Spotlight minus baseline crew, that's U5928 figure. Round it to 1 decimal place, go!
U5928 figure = 1.0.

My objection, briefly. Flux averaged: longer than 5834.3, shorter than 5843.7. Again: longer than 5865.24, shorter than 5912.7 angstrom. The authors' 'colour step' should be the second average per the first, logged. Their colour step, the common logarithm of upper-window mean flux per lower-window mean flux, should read -0.037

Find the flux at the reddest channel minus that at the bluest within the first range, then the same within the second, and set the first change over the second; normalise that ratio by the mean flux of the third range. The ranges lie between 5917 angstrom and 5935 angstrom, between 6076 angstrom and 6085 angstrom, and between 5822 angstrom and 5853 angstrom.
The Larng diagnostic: -0.02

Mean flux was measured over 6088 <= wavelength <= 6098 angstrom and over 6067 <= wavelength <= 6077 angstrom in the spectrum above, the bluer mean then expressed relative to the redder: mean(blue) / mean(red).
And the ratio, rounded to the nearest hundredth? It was 0.97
